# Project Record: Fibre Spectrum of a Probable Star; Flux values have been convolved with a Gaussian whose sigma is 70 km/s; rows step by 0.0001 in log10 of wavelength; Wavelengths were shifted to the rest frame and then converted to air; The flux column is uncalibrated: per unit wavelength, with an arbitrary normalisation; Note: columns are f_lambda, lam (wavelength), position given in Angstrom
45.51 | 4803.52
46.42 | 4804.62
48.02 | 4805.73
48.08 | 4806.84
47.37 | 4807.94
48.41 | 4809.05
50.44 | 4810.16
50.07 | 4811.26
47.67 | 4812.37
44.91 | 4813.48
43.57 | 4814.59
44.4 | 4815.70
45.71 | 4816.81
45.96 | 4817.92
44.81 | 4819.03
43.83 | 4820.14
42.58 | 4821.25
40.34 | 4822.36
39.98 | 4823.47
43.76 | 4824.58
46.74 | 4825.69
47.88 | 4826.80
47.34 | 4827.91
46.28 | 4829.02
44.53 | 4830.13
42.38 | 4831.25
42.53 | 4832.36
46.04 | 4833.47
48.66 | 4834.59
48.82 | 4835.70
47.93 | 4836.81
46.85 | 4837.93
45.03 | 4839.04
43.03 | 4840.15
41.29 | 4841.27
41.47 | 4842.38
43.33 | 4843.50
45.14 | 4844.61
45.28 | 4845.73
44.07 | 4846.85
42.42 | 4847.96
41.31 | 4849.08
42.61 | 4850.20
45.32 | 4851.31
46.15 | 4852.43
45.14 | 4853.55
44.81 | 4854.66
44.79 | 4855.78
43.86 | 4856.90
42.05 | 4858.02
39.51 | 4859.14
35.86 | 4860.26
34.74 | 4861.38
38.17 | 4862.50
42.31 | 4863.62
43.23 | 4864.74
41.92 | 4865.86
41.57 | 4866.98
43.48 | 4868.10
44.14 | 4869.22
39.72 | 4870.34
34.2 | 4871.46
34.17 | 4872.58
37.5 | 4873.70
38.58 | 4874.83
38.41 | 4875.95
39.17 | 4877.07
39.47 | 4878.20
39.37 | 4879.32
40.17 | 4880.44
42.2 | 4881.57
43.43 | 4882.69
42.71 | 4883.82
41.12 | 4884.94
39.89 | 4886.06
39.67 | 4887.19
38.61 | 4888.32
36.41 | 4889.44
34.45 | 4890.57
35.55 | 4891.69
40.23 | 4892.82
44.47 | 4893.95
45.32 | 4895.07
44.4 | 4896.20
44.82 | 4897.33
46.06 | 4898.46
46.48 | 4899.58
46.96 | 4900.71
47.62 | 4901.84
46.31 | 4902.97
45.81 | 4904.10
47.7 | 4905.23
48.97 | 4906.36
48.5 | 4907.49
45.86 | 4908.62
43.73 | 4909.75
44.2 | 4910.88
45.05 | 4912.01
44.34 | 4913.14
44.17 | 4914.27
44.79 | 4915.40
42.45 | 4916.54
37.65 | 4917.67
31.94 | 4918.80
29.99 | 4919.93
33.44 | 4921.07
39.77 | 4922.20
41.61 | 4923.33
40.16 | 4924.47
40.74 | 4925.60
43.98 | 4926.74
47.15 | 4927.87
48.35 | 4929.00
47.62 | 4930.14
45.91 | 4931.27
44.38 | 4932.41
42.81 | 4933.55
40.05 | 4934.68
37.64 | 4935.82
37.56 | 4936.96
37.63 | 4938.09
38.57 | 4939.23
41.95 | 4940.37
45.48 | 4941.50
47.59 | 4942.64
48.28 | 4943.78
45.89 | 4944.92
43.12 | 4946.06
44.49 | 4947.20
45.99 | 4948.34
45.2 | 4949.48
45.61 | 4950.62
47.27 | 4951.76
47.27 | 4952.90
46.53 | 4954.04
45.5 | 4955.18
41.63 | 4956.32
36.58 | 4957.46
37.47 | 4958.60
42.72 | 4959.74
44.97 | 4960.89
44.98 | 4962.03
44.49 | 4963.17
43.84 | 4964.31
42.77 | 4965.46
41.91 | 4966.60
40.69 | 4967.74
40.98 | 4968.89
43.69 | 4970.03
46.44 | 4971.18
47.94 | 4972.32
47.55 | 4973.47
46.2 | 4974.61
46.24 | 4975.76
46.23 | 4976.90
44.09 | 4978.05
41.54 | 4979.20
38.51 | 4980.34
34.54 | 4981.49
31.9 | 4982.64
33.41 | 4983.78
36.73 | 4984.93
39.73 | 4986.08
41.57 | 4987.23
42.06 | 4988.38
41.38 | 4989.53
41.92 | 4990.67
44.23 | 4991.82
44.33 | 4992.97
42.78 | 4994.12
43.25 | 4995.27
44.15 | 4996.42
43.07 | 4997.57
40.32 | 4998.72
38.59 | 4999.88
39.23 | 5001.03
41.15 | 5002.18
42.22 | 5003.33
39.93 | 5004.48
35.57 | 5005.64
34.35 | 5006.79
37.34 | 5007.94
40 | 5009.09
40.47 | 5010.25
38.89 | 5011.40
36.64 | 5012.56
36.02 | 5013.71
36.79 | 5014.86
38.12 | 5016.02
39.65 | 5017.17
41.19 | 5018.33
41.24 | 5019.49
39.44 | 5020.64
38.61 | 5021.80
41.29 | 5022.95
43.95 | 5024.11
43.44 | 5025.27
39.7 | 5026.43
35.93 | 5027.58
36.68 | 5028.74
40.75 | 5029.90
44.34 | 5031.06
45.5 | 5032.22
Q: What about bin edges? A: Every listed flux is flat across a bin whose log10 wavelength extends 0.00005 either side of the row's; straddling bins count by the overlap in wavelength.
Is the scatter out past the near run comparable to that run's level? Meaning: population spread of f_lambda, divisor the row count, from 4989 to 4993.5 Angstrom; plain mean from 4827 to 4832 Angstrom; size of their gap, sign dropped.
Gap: 44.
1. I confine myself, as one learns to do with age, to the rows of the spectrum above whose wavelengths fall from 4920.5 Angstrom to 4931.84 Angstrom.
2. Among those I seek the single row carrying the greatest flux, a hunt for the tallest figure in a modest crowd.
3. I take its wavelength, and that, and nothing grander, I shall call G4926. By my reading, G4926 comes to 4929.00 Angstrom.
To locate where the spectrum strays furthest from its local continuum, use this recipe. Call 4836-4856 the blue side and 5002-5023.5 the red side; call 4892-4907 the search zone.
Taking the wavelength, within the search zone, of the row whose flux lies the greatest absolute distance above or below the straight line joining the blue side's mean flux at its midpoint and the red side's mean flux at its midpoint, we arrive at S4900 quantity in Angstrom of 4906.36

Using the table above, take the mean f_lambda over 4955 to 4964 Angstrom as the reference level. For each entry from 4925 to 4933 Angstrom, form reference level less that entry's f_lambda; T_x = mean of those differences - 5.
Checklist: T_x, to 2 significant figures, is -8.2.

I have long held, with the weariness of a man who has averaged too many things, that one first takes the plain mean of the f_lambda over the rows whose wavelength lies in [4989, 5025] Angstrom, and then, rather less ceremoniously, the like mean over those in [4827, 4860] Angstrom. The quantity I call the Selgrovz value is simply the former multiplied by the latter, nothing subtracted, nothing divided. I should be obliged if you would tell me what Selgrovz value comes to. 1785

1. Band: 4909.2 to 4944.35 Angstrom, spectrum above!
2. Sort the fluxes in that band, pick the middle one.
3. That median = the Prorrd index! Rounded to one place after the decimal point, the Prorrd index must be 42.8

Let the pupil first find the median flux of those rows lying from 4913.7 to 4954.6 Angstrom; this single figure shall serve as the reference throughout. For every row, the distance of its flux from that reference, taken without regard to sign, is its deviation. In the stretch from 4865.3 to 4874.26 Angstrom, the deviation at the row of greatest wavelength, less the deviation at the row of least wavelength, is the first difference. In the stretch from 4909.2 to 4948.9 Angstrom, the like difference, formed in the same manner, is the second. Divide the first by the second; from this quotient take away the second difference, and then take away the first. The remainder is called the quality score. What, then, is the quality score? -3.2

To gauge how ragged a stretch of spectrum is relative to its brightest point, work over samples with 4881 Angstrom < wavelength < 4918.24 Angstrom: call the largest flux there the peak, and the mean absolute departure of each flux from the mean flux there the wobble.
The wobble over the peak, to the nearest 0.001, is 0.061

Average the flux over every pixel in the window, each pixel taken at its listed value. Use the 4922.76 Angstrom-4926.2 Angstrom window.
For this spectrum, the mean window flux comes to 40.8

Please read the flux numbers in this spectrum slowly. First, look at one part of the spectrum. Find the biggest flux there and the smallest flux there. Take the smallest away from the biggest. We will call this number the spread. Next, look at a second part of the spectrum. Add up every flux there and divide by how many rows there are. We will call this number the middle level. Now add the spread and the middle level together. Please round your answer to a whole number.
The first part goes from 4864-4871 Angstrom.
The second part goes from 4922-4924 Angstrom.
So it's 45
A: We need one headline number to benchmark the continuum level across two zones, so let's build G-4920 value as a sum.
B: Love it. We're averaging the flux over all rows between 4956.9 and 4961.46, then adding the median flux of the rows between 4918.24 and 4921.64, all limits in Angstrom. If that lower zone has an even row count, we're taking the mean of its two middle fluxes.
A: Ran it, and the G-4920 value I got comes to 72.4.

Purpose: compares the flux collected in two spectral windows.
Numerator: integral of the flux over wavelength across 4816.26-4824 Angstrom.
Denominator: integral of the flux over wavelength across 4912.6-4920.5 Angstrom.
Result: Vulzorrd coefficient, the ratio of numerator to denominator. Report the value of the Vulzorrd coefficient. 1.08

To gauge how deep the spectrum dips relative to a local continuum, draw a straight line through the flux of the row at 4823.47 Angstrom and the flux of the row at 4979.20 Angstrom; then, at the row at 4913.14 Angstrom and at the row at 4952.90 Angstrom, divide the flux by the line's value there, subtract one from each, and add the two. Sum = 0.23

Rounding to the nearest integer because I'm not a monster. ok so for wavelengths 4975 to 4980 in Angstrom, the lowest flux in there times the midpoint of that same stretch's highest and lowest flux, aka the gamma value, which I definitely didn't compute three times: 1823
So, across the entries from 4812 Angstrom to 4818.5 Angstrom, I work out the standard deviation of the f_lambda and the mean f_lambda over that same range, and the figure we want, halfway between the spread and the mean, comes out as 23.3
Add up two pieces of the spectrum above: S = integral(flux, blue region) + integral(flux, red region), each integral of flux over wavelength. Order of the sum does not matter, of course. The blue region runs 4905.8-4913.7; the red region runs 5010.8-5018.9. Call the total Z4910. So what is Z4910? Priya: 671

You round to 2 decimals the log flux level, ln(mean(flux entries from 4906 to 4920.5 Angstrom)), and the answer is 3.75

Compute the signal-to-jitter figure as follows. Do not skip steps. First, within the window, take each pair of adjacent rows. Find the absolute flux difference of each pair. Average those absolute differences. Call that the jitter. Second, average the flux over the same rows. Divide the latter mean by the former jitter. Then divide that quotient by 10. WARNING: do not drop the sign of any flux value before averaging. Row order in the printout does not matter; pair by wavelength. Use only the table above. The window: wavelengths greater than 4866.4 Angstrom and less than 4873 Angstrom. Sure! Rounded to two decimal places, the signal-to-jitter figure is 1.58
